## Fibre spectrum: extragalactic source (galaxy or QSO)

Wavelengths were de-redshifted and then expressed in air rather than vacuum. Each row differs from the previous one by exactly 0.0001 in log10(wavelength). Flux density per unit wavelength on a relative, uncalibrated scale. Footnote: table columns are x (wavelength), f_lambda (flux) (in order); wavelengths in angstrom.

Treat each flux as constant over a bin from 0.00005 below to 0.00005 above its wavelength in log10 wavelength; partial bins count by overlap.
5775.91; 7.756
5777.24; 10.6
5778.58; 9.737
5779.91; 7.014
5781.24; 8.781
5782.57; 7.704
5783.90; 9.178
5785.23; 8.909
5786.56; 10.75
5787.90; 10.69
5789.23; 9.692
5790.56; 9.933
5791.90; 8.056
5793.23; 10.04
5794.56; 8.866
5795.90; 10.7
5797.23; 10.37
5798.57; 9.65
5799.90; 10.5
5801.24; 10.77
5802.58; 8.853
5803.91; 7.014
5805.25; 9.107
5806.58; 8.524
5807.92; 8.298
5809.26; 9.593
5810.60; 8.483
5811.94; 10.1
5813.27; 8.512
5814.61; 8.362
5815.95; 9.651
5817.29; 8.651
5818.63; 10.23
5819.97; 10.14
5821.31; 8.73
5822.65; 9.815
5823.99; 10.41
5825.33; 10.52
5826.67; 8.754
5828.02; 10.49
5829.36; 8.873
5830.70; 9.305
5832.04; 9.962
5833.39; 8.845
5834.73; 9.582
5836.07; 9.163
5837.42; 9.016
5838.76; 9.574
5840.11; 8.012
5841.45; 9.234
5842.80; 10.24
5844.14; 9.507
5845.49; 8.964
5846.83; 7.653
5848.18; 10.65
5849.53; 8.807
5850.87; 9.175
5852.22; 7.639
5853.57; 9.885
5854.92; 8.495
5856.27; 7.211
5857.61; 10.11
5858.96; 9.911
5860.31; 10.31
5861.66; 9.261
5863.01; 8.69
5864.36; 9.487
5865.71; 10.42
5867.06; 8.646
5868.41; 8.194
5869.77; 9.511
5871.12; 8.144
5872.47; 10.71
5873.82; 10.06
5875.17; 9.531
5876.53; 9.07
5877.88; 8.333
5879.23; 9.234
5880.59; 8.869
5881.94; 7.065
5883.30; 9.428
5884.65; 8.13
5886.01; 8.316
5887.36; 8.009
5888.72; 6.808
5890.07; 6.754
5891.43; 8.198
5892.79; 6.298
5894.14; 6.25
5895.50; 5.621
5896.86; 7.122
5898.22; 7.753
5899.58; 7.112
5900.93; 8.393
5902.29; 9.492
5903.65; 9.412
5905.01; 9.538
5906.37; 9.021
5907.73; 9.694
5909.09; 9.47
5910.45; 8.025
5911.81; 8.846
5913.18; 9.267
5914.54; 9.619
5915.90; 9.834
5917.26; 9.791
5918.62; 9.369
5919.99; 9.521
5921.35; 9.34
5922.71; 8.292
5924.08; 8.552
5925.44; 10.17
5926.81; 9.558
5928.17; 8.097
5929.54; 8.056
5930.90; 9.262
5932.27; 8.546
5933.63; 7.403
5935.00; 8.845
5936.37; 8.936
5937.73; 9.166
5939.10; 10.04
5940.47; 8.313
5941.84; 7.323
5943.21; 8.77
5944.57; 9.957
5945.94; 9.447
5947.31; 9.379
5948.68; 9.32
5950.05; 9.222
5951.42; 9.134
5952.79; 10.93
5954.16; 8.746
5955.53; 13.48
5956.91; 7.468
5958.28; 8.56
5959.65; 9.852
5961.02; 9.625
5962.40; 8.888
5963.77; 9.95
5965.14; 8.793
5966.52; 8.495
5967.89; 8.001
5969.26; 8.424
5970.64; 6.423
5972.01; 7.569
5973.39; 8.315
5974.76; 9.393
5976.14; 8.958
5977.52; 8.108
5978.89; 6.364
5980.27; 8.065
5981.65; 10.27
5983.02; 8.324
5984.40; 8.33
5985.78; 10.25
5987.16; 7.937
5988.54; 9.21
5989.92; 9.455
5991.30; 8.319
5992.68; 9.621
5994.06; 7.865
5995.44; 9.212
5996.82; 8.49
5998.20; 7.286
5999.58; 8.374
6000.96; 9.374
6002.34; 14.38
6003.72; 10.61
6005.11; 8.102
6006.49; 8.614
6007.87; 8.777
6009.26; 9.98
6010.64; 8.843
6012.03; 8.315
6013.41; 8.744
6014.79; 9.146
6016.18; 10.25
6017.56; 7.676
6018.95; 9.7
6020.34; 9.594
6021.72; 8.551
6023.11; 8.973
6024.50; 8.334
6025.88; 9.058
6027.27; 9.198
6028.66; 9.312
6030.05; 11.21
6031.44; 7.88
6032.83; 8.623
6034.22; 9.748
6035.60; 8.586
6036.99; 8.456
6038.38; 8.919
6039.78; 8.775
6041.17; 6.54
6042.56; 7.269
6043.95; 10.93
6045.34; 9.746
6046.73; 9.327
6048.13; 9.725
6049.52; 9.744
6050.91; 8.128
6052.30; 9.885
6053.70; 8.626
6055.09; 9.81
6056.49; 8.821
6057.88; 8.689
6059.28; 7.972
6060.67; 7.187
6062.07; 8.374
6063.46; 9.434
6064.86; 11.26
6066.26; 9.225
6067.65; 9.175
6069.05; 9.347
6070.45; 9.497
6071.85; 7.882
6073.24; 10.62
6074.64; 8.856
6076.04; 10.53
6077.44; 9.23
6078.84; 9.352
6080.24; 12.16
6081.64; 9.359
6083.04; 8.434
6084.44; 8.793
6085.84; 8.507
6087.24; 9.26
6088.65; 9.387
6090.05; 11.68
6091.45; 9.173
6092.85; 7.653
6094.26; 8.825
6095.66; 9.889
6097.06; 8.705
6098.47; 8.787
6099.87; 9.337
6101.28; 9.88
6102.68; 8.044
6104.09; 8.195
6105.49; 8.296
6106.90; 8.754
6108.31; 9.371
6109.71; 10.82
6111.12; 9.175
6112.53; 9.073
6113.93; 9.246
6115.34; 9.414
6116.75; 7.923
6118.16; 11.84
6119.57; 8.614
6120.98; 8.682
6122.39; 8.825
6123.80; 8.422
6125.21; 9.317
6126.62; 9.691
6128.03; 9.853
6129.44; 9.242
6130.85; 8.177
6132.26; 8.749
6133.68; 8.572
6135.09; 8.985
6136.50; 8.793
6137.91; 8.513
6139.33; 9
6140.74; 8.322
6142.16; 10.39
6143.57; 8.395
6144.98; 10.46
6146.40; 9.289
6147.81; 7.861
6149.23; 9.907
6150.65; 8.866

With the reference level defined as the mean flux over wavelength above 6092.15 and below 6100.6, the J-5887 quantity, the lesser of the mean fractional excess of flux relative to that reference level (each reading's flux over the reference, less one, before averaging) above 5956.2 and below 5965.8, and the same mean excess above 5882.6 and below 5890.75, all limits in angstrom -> -0.11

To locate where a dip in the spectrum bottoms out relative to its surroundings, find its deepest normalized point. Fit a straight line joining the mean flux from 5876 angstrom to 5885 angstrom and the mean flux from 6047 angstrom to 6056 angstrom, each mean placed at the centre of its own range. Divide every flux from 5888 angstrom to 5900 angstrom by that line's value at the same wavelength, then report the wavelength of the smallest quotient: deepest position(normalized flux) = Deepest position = 5895.50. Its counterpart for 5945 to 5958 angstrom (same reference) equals 5956.91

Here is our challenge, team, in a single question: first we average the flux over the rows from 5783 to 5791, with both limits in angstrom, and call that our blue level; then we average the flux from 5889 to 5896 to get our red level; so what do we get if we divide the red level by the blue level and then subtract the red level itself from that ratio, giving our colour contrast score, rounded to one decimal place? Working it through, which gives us -6.0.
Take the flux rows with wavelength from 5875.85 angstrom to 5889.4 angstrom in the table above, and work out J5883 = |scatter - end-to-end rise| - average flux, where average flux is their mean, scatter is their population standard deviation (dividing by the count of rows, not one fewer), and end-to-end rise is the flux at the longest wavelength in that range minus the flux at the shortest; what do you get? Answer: -5.23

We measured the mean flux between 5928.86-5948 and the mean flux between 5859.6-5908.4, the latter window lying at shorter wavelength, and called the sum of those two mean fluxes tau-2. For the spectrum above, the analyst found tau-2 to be 17.3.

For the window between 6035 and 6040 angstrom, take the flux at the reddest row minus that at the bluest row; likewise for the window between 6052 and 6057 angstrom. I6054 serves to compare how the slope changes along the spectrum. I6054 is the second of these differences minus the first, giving -1.3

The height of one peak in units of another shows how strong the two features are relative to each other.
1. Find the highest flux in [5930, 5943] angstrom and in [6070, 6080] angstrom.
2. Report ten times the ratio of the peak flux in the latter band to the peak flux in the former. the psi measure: 10.6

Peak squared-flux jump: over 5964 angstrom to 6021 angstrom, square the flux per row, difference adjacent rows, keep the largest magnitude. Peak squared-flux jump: 119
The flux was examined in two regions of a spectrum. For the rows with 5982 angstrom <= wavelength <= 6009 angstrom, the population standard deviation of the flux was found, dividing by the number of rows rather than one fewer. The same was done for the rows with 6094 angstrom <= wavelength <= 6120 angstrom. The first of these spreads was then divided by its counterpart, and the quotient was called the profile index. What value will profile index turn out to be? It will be 1.60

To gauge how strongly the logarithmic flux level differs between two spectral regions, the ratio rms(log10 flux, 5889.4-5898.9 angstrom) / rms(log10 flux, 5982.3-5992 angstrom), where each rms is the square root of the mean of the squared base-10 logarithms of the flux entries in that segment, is 0.88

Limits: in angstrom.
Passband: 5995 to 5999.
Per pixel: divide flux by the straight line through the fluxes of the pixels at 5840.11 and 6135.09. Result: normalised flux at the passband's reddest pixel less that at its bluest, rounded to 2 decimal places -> -0.23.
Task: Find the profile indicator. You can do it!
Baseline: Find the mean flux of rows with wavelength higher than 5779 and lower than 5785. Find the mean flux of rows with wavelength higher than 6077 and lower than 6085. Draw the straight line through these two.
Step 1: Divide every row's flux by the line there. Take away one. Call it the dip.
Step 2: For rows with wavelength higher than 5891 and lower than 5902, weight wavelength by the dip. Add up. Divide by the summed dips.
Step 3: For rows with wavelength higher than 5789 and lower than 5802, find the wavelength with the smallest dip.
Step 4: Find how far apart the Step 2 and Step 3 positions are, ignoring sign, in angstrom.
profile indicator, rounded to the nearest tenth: 103.7 angstrom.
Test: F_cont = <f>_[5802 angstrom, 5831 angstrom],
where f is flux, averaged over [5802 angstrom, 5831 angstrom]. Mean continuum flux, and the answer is 9.20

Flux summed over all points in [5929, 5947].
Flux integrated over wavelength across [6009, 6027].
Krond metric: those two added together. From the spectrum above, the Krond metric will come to 276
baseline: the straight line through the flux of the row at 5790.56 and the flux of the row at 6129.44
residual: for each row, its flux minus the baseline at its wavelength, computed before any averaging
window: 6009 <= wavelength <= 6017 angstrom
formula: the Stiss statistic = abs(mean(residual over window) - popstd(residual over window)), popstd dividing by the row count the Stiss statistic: 1.0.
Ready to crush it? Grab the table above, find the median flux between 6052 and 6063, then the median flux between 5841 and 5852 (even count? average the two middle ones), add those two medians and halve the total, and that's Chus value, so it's 8.93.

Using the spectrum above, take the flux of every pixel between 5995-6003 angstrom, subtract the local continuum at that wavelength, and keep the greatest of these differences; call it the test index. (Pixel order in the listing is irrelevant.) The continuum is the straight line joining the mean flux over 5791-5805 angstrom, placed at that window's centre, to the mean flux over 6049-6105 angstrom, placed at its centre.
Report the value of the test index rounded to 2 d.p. 5.11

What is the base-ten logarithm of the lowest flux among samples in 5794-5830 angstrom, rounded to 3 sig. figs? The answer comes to 0.846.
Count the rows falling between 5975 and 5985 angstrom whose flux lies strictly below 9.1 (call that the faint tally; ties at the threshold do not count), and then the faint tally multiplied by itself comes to 36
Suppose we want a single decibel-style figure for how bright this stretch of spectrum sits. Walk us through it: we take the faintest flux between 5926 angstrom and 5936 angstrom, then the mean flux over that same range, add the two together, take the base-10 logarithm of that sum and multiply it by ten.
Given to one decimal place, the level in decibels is 12.0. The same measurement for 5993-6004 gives 12.2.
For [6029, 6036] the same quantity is 12.3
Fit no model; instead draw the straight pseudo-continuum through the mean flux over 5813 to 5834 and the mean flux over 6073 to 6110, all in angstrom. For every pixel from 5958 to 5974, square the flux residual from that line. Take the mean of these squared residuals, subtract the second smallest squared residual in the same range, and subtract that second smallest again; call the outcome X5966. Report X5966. 1.13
